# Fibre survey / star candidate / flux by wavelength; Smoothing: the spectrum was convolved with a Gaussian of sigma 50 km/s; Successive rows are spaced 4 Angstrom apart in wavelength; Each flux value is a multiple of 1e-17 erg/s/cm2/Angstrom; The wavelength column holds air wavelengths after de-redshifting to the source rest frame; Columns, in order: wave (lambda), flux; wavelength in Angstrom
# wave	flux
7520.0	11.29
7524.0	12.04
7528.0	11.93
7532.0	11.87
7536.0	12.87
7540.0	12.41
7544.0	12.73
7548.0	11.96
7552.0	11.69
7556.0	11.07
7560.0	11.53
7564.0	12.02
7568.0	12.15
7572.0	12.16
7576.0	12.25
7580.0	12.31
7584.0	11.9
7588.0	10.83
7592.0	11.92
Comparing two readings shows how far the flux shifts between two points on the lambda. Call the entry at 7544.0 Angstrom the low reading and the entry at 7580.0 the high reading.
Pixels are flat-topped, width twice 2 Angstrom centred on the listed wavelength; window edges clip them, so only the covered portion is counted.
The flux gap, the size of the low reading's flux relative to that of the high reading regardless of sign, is 0.42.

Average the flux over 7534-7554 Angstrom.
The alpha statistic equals 12.3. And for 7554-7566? 11.5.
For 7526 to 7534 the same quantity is 11.9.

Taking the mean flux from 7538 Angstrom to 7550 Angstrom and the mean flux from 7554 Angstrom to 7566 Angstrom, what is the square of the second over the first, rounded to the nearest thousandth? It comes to 0.871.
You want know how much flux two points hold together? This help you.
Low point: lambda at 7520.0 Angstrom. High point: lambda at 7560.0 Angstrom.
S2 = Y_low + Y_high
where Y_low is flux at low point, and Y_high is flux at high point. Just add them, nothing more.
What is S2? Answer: 22.8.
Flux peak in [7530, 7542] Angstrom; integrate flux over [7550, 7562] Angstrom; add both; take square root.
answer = 12.2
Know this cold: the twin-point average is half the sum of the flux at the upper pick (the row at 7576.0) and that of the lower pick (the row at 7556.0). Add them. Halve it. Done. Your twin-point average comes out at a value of 11.7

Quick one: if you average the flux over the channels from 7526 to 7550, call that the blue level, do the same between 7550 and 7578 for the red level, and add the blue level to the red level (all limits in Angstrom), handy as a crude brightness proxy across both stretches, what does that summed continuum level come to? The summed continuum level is 24.1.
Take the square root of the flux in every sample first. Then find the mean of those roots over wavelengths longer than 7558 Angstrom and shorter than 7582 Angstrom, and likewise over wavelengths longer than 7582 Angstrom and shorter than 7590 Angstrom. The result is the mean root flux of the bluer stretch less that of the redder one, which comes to 0.10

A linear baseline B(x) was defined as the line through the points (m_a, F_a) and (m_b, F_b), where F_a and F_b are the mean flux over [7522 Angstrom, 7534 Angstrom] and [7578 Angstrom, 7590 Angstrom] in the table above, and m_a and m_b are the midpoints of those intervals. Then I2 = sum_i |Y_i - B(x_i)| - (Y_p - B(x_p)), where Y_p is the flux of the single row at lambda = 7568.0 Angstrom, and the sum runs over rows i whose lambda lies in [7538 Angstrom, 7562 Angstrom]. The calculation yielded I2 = 2.2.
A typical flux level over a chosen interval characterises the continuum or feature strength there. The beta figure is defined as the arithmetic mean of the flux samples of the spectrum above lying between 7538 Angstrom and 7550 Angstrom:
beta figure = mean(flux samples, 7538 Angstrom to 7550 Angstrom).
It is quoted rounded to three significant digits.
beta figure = 12.4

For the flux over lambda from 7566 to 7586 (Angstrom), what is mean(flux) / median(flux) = 1.000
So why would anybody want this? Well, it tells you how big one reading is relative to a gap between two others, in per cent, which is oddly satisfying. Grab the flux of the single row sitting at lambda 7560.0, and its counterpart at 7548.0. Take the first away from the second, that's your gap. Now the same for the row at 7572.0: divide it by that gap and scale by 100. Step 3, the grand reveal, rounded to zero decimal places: 2828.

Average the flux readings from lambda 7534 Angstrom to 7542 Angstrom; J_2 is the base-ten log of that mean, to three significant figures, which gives 1.10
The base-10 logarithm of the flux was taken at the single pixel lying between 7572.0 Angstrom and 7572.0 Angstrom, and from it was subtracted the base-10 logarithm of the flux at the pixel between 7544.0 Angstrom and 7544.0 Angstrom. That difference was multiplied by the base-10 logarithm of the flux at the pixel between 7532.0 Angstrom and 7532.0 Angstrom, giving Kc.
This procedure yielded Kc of -0.021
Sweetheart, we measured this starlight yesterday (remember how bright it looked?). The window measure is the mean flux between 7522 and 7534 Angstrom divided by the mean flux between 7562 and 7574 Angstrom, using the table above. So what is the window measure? 0.99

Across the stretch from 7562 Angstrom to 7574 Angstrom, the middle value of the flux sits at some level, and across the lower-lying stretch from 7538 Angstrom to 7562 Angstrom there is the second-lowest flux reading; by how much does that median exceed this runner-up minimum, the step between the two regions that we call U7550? 0.62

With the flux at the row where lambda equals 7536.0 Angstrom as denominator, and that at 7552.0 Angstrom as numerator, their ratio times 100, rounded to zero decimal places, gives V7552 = 91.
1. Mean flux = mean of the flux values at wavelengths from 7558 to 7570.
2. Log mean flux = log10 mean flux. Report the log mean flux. 1.08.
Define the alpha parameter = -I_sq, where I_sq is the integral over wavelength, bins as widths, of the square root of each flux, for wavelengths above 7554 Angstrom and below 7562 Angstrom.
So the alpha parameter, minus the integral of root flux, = -26.9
